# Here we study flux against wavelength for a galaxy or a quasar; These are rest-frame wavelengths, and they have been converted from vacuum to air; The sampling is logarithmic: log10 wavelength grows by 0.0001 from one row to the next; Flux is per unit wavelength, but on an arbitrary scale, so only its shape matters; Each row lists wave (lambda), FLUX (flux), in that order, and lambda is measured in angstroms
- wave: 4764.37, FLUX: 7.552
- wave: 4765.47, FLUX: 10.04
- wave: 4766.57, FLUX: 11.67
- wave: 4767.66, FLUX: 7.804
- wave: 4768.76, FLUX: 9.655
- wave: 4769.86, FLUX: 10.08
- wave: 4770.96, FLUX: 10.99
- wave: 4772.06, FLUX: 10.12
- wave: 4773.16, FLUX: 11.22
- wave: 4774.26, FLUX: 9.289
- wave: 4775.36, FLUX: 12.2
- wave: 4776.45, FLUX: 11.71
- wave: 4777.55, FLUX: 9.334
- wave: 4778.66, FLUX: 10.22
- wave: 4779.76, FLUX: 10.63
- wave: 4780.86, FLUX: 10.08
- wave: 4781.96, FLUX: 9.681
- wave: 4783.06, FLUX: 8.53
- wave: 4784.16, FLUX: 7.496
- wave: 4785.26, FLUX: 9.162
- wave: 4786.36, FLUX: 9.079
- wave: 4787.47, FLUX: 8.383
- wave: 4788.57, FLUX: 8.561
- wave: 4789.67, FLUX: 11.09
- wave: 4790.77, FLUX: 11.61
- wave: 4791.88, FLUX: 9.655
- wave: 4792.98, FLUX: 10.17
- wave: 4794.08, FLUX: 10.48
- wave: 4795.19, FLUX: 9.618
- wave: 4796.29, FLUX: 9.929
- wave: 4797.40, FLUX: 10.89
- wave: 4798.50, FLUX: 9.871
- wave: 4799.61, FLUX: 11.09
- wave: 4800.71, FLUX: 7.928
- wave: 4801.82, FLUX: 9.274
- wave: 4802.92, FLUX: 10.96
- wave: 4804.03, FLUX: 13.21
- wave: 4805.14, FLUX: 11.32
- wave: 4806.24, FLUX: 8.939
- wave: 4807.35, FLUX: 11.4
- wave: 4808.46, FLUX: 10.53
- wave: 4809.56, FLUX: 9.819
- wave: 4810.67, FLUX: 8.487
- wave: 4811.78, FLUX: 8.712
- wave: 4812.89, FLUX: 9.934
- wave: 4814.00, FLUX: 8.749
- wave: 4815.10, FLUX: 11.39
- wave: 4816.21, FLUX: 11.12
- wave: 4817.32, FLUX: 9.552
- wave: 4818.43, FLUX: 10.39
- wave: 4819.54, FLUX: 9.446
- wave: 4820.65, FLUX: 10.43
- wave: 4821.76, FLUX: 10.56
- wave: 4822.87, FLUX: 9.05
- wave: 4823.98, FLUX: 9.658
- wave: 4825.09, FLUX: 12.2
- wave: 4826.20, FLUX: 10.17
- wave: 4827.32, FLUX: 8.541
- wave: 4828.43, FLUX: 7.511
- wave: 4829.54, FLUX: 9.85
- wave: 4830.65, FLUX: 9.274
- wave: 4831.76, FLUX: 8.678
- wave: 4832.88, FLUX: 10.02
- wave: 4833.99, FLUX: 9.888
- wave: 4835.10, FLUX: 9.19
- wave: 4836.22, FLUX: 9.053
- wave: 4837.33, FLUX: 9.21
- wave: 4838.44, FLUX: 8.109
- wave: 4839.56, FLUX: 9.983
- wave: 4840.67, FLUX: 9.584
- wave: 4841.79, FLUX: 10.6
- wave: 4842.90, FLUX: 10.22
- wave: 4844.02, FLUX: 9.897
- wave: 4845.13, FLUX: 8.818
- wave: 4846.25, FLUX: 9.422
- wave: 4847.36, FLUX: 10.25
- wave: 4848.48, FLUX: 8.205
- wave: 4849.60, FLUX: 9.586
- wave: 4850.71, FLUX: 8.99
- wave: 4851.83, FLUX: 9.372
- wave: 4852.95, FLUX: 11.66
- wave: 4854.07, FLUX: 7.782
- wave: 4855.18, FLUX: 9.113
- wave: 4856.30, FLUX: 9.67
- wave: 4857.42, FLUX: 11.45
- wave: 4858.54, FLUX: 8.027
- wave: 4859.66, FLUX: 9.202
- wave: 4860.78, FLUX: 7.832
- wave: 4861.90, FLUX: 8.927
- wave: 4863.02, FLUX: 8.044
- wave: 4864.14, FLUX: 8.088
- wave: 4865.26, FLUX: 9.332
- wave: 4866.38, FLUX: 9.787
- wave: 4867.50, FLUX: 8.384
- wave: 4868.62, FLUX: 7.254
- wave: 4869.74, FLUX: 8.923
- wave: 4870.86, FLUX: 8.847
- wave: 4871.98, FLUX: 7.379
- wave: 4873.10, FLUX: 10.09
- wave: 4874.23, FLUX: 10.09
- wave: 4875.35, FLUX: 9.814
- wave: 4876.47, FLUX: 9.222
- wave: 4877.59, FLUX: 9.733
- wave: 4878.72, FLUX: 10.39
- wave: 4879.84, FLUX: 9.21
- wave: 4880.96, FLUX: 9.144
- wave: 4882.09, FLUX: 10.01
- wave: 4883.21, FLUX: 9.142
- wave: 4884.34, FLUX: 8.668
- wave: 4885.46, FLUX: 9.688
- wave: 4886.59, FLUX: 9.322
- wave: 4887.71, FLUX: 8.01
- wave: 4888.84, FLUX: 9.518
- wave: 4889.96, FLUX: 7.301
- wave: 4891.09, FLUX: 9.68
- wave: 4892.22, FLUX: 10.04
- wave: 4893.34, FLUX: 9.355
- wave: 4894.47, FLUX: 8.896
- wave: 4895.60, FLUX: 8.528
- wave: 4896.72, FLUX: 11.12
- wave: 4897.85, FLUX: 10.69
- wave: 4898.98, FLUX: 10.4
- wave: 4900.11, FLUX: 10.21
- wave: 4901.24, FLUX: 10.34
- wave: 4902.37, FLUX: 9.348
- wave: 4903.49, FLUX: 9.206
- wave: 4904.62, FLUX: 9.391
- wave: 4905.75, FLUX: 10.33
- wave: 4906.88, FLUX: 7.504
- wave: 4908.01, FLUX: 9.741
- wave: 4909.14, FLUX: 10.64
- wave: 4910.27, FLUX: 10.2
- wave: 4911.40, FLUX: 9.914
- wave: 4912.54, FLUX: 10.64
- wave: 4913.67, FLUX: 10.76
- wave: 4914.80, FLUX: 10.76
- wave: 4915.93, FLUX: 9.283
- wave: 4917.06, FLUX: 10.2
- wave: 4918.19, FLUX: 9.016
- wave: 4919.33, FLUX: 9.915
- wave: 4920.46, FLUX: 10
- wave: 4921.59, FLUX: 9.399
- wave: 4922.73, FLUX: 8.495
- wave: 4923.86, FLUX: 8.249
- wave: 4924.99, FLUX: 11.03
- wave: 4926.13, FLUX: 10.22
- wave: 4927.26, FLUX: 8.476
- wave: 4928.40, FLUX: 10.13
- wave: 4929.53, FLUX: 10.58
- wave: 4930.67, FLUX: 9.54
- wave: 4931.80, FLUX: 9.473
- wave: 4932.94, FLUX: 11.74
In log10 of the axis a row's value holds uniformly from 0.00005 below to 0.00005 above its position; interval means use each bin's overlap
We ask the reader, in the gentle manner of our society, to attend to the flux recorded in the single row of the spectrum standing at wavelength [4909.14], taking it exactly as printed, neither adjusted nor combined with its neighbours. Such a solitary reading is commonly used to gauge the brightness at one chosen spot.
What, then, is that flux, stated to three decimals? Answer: 10.640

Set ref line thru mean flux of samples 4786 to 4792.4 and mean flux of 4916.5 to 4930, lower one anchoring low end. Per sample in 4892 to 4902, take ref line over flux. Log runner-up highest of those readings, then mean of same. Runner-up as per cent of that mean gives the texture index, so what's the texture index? 111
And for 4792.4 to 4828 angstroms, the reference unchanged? 118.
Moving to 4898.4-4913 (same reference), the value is 106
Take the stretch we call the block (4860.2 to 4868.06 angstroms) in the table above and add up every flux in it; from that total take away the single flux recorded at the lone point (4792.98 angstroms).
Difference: 50.2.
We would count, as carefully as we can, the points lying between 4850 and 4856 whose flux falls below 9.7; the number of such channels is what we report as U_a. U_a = 4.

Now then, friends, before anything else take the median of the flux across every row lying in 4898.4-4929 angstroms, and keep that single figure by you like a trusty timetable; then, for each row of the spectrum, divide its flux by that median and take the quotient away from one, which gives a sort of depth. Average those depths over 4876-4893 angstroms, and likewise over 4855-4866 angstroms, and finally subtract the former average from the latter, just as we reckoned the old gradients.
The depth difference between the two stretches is 0.030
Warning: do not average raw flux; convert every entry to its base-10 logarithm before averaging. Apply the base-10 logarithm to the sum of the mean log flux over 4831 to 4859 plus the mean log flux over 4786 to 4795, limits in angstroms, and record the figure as 0.2936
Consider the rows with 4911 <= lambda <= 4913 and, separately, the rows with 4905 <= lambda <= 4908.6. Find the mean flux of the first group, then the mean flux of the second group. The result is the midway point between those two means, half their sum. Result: 9.7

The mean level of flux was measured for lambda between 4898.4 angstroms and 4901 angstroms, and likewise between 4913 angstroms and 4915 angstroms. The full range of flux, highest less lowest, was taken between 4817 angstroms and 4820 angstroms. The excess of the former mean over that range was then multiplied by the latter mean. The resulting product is 101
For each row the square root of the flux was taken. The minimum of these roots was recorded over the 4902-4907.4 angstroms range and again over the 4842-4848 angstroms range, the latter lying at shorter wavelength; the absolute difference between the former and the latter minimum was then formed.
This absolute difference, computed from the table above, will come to 0.23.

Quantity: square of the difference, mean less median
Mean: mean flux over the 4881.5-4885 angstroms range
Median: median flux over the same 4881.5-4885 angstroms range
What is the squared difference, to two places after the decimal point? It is 0.02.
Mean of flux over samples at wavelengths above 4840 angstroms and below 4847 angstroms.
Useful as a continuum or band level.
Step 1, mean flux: 9.8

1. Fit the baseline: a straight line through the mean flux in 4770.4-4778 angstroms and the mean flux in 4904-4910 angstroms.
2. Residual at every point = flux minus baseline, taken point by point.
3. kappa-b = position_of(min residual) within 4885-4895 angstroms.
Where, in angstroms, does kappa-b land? 4889.96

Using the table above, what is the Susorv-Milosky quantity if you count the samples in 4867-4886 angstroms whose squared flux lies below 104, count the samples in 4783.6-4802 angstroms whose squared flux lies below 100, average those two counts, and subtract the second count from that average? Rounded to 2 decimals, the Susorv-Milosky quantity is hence 2.50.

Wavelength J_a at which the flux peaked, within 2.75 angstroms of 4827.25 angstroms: 4825.09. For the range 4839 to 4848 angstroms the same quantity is 4841.79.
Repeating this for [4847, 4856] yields 4852.95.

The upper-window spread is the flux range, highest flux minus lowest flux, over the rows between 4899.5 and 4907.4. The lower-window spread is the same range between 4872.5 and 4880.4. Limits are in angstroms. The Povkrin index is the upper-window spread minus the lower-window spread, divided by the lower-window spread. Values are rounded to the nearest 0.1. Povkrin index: 1.4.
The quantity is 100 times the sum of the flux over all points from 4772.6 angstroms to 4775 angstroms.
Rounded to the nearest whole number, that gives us 2051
